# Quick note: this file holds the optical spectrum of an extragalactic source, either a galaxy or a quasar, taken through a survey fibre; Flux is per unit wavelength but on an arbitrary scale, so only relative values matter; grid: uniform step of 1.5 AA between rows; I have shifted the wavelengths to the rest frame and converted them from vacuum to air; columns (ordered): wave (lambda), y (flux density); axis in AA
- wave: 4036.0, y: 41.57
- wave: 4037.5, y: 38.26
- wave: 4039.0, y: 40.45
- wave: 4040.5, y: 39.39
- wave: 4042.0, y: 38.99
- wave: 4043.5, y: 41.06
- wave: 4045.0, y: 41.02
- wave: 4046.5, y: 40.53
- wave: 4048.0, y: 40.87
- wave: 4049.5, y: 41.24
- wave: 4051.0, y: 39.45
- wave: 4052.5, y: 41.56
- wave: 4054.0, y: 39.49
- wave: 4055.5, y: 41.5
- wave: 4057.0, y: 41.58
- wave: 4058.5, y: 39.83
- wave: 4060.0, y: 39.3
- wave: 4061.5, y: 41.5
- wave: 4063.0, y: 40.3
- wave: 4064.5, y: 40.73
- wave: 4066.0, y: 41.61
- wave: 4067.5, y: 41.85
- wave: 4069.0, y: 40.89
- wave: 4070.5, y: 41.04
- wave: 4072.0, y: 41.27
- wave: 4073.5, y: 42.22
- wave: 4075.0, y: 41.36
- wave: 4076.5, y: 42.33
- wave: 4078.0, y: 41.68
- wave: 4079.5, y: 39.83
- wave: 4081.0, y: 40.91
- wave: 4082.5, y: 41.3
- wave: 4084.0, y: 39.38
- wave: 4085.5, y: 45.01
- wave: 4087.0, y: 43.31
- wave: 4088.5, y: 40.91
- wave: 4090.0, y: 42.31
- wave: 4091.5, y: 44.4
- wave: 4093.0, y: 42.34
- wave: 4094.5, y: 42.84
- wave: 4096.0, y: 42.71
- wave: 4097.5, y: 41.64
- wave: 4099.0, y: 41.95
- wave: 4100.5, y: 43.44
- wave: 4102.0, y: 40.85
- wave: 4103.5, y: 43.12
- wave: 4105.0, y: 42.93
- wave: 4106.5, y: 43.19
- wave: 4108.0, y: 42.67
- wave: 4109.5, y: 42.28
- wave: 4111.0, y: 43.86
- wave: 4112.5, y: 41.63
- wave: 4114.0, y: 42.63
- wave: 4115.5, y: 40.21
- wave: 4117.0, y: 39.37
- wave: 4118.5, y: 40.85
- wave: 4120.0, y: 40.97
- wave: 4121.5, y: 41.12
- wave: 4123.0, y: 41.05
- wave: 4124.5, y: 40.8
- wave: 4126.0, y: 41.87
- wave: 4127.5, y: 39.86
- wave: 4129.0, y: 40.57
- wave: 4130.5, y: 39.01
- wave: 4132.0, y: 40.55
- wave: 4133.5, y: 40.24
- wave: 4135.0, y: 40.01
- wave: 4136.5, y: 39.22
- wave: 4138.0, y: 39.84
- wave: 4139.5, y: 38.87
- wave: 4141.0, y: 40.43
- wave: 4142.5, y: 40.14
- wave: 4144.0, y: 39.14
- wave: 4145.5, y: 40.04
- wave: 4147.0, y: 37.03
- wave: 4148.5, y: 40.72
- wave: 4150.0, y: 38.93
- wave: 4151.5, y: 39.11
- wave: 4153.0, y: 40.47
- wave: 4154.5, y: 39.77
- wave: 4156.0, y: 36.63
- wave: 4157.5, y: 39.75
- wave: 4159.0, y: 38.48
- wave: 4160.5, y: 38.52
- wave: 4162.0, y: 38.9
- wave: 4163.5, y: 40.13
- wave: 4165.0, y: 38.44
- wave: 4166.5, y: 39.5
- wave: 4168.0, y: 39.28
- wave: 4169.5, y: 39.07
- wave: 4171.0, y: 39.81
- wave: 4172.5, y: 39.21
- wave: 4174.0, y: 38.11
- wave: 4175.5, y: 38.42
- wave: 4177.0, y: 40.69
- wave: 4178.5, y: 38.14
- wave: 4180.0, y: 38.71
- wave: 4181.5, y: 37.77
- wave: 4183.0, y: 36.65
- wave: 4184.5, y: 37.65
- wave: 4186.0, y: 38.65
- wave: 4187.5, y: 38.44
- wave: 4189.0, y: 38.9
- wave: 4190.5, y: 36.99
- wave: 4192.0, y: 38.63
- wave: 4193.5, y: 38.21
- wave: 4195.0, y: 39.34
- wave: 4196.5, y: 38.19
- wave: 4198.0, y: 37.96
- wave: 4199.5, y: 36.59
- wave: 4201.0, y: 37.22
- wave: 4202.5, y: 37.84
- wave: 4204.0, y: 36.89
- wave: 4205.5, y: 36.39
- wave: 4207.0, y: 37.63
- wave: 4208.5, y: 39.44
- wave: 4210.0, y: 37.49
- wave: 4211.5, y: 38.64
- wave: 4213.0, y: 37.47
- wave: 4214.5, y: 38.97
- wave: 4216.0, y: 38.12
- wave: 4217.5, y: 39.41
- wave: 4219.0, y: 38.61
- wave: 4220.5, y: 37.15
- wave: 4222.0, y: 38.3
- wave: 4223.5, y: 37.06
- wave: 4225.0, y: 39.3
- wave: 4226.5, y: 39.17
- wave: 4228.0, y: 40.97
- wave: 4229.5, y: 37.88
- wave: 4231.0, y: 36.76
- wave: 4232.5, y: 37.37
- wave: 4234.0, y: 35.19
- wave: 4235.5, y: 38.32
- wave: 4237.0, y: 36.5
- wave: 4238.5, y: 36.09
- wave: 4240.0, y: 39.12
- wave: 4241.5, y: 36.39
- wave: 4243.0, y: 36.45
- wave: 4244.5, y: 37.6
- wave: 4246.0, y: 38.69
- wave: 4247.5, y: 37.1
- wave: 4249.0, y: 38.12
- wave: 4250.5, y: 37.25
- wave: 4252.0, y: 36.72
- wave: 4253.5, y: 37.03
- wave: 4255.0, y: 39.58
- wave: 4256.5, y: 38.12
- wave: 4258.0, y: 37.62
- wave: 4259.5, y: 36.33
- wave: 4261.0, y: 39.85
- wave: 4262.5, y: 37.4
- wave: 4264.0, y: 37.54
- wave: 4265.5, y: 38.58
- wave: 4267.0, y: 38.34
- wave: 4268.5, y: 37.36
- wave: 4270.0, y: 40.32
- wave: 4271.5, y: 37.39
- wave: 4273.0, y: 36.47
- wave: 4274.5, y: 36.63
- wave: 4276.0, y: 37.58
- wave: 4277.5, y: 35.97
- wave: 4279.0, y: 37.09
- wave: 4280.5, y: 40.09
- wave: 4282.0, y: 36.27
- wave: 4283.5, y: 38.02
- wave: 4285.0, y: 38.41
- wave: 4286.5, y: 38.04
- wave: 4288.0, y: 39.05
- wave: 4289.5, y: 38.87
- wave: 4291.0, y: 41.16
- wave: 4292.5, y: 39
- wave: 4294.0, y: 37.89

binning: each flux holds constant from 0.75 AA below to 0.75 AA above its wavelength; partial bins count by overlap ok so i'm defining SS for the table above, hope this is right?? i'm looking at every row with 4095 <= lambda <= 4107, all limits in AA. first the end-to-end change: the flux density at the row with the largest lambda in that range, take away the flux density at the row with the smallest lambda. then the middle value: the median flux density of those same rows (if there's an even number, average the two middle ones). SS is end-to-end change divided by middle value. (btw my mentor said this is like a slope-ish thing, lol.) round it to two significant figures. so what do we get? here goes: 0.011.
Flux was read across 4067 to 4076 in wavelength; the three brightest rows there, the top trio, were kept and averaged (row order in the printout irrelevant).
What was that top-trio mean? 41.8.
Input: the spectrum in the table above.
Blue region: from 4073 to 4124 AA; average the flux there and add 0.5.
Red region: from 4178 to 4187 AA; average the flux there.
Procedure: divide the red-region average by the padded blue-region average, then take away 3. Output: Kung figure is -2.11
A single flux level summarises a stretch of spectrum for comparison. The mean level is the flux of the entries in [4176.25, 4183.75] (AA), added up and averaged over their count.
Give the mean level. 38.4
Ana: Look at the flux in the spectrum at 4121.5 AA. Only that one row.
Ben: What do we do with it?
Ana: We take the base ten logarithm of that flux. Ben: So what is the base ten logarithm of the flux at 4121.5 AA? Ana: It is 1.61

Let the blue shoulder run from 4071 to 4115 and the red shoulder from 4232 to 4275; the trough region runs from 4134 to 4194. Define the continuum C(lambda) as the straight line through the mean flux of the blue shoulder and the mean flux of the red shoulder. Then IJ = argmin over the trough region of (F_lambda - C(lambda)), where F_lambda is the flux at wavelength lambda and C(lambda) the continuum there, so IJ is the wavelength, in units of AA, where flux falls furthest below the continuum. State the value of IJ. 4156.0 AA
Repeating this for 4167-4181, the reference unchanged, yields 4174.0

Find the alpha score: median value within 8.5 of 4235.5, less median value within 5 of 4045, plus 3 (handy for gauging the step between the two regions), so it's -1.1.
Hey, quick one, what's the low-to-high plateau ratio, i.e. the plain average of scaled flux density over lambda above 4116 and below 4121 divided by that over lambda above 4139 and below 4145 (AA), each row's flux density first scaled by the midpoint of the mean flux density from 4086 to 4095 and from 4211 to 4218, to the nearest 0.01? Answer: 1.02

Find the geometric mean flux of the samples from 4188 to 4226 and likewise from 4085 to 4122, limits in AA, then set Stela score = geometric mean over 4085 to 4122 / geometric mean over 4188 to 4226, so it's 1.11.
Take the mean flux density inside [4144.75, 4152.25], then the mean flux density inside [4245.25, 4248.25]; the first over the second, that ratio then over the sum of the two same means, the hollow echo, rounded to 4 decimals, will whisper 0.0134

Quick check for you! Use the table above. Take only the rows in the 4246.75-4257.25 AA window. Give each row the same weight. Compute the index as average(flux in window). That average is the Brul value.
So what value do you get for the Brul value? 37.7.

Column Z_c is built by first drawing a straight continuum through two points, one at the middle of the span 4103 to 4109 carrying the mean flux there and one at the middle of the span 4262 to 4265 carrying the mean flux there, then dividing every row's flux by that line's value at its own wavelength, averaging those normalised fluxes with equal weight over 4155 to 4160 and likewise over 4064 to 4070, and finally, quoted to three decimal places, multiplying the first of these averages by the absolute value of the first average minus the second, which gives 0.001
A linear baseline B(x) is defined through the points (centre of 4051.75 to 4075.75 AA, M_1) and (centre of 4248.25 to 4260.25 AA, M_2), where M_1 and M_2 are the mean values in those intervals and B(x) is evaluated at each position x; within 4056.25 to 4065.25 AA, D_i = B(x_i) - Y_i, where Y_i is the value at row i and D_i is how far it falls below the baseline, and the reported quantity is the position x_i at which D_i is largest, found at 4060.0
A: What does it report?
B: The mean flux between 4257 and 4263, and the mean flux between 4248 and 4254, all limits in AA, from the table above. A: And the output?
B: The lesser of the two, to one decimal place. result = 37.3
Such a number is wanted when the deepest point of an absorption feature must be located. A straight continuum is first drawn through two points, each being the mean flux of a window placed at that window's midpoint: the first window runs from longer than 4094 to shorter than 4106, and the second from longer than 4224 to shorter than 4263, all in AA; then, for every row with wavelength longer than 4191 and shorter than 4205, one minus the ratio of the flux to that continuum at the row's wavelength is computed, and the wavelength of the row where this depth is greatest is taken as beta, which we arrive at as 4199.5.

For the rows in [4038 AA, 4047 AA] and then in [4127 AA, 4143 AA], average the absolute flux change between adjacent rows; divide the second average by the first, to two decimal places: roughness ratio 1.06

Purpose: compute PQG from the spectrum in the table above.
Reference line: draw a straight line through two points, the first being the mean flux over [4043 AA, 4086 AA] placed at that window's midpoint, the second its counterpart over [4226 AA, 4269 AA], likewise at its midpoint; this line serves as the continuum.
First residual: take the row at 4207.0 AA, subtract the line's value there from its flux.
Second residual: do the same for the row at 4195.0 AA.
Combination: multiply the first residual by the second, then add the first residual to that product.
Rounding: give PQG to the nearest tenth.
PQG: -1.4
